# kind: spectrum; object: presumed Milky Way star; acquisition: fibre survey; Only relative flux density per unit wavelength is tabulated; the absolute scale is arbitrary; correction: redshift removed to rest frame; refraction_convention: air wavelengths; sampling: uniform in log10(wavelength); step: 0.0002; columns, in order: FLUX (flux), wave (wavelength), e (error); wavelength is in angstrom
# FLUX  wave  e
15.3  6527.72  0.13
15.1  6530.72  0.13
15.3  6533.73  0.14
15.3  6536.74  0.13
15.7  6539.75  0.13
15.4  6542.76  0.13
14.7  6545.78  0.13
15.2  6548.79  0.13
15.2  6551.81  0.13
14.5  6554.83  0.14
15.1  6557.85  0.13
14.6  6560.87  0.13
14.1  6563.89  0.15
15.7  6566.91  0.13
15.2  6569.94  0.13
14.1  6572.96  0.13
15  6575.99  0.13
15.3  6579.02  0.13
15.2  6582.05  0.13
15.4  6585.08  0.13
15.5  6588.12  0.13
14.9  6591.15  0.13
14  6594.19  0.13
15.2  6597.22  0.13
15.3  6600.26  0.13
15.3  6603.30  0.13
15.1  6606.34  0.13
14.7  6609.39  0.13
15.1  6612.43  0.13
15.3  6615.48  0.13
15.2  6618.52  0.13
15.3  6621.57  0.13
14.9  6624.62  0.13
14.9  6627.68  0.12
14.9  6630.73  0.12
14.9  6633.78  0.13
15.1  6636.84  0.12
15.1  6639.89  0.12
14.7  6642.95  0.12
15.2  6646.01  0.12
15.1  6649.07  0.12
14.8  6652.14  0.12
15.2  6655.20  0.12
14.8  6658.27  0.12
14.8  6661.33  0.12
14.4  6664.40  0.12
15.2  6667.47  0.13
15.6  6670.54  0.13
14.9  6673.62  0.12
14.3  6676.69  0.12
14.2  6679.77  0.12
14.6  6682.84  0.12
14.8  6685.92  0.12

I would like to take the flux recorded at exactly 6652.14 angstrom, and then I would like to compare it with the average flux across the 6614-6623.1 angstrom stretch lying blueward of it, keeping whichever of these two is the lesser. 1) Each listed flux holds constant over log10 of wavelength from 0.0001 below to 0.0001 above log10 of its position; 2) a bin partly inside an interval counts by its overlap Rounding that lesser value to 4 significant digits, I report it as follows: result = 14.80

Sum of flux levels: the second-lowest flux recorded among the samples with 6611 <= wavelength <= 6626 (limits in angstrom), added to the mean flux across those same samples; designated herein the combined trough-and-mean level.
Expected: 30.3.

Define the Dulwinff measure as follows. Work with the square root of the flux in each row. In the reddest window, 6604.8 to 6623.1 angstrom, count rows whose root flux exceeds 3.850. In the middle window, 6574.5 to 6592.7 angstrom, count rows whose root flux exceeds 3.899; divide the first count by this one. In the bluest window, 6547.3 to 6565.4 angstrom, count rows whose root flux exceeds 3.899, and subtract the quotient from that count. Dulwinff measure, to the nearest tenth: -1.7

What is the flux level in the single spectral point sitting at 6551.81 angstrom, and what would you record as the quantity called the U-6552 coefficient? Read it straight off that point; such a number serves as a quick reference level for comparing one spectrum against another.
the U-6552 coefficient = 15.2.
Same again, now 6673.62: 14.9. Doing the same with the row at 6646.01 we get 15.2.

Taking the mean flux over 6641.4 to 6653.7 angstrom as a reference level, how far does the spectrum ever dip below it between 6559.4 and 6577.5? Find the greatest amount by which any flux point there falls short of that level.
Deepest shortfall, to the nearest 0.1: 0.8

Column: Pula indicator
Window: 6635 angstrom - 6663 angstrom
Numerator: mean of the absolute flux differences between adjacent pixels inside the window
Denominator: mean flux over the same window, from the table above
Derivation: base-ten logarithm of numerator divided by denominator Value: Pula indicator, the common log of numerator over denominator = -1.76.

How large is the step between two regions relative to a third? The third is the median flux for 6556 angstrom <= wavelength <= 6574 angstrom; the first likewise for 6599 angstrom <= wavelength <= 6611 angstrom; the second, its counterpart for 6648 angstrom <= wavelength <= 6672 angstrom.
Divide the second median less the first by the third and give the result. -0.017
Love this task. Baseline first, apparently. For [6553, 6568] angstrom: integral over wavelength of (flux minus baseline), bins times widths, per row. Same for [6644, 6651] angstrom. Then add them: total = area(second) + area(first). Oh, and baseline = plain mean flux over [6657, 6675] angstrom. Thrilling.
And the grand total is -1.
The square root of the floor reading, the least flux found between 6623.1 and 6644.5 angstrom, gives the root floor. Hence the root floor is 3.83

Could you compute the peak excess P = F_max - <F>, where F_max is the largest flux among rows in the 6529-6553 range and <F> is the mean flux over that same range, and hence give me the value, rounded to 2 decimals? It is 0.46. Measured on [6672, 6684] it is 0.40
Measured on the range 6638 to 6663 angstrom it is 0.24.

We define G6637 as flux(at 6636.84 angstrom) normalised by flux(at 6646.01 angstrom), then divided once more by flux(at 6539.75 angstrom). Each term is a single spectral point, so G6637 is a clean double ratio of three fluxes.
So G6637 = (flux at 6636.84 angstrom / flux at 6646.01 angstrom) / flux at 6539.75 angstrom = 0.0633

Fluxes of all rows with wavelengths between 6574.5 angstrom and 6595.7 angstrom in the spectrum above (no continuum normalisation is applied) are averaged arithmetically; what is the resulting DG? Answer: 15.0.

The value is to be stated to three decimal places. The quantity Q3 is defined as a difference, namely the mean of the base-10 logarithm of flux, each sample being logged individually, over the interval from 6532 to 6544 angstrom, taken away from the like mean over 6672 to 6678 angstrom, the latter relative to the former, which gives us -0.024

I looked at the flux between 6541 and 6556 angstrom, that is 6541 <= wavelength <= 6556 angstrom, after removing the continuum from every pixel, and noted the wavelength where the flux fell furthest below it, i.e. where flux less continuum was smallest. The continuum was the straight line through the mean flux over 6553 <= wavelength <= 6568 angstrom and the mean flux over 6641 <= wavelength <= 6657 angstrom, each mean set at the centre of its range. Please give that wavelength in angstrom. 6554.83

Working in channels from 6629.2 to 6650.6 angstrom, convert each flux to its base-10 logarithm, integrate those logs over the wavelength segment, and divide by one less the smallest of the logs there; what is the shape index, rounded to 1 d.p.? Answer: -150.5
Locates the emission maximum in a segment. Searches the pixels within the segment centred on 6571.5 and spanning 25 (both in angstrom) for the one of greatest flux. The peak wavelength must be 6566.91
